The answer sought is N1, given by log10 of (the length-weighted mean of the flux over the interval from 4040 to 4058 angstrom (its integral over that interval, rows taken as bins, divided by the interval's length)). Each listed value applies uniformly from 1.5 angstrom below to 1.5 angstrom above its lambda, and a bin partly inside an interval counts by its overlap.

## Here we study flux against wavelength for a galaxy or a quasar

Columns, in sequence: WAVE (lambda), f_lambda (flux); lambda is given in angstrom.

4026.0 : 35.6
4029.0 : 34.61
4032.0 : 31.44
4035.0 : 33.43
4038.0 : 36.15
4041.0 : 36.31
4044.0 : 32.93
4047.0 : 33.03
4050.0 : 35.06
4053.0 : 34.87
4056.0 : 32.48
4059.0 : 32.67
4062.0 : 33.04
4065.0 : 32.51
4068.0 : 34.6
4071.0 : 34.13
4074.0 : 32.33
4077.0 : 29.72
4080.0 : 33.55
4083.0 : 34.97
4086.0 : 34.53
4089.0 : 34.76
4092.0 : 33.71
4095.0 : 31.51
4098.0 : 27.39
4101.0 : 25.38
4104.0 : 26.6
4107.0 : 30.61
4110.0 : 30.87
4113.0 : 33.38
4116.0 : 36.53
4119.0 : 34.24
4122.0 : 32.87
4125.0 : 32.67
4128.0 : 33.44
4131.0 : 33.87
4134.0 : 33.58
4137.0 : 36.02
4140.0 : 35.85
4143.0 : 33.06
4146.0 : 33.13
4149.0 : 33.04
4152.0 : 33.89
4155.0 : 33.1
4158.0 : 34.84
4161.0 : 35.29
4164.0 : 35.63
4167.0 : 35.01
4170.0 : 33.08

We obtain 1.53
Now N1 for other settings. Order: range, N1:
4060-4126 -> 1.51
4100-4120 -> 1.49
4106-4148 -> 1.53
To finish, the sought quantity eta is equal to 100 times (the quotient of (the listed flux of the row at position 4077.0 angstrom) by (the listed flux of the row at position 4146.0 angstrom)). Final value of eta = 90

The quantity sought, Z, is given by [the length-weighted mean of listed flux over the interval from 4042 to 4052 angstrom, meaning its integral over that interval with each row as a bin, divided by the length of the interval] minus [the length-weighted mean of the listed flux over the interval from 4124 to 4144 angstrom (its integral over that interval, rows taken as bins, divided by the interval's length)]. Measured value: -0.27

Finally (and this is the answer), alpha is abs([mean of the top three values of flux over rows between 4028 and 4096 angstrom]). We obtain 35.8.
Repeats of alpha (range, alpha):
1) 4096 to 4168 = 36.1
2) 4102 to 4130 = 34.7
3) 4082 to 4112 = 34.8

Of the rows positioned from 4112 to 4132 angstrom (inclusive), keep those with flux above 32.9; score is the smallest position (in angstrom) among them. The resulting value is 4113.0 angstrom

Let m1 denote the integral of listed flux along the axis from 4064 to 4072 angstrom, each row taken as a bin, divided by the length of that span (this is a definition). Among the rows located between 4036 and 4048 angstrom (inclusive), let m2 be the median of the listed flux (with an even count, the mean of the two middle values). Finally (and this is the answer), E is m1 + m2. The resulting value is 68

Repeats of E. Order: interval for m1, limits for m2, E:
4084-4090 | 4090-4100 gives 66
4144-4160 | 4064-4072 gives 68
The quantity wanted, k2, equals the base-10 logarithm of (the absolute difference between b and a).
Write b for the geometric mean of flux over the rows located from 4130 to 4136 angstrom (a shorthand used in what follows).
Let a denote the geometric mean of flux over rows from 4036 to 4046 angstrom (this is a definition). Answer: 0.14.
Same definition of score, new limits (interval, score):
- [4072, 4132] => 4080.0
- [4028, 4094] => 4029.0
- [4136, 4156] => 4137.0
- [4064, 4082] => 4068.0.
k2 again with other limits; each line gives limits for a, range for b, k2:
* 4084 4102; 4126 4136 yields 0.42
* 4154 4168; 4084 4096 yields 0.06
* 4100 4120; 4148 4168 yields 0.55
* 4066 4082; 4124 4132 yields -0.30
